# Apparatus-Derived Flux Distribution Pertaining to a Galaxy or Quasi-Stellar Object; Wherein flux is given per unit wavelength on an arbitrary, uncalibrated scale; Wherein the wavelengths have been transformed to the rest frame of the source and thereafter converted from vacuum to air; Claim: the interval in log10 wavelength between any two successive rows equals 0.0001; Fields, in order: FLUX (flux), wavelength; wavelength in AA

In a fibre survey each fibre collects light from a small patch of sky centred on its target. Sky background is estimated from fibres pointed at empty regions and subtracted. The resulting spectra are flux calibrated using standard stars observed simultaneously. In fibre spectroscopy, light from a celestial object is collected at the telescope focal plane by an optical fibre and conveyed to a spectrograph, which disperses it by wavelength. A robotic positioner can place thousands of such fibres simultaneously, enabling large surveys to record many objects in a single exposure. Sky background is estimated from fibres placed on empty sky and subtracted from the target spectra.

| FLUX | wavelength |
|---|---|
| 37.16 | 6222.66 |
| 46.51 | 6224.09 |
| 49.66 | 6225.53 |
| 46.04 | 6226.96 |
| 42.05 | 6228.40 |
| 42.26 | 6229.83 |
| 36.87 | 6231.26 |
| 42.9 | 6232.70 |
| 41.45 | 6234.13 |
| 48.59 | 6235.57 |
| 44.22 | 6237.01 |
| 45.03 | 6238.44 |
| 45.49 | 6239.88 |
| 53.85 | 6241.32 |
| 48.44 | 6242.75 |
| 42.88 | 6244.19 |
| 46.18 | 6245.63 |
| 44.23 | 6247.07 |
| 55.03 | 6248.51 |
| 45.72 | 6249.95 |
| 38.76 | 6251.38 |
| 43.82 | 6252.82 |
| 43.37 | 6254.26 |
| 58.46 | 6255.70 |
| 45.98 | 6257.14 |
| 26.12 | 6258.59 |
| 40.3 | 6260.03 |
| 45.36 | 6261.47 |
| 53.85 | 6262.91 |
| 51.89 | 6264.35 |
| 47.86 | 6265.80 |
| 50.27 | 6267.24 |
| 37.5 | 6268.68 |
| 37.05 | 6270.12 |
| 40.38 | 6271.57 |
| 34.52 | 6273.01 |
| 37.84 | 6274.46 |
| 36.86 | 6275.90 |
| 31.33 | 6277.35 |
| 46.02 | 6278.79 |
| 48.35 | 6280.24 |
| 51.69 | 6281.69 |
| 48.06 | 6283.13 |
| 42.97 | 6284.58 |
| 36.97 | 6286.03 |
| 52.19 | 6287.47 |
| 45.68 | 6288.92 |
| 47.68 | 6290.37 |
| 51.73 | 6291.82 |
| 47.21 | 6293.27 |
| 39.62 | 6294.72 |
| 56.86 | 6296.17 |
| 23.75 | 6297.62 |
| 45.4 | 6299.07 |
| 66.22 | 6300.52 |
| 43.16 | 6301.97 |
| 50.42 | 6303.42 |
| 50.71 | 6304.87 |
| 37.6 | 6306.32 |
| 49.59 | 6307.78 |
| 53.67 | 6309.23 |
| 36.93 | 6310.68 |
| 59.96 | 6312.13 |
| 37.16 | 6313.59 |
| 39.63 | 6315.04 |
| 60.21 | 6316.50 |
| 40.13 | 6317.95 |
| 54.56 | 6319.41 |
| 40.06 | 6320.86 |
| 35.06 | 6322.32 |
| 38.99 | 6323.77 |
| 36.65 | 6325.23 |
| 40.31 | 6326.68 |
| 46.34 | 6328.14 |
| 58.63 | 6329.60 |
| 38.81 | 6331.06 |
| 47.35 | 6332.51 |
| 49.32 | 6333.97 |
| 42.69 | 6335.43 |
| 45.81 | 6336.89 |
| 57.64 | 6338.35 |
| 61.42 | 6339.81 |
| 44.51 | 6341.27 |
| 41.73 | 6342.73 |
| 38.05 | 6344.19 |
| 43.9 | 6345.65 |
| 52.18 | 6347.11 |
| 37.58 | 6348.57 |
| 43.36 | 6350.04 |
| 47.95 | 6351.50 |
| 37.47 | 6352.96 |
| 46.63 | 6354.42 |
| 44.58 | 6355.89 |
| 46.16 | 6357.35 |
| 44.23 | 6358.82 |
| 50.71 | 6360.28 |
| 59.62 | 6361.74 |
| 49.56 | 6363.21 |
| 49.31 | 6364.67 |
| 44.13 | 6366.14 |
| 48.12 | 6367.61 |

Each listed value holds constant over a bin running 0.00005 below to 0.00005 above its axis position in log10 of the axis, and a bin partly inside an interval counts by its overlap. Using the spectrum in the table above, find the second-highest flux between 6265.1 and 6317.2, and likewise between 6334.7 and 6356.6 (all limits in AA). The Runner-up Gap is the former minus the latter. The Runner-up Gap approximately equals 3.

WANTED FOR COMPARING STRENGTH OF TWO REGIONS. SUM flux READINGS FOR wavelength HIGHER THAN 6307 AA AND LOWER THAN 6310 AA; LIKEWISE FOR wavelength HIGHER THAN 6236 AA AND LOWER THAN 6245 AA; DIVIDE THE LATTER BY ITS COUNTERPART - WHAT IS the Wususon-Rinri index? 2.71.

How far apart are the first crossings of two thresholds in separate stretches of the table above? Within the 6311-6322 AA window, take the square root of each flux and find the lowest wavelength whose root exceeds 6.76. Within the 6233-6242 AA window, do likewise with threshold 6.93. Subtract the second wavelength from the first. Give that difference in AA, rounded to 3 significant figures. 76.6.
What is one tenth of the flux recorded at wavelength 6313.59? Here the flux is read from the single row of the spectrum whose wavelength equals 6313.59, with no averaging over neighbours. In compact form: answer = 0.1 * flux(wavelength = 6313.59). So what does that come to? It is 3.72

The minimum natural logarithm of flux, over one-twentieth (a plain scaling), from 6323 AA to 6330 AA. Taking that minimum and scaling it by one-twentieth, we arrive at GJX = 0.180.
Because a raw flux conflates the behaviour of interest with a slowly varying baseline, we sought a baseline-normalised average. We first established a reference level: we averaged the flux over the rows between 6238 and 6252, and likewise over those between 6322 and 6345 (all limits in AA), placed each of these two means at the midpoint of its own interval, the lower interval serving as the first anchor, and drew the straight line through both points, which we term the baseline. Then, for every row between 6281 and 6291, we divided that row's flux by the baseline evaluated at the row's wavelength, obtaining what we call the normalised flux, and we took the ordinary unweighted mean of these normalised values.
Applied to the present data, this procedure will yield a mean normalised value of 1.01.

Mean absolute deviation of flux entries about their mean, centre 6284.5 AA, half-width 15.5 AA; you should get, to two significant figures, 6.5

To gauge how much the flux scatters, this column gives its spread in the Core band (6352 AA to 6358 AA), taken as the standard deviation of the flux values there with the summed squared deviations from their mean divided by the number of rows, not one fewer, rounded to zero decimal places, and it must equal 4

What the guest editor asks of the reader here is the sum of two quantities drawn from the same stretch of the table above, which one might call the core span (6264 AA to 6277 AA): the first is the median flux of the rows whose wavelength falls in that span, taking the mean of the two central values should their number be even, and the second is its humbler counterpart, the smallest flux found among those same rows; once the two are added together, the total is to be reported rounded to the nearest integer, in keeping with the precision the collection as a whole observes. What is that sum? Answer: 72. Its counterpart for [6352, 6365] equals 84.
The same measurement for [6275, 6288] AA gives 77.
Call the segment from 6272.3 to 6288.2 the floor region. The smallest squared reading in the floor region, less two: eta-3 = 980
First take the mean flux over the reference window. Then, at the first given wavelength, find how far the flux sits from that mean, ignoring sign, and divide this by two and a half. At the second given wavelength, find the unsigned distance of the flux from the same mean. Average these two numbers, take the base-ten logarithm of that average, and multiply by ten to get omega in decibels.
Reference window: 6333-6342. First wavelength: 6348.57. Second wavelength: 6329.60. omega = 8.3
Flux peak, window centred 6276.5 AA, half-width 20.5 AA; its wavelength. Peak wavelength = 6296.17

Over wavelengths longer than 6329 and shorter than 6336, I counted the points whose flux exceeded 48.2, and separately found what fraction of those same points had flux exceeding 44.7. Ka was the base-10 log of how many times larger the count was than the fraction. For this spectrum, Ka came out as 0.52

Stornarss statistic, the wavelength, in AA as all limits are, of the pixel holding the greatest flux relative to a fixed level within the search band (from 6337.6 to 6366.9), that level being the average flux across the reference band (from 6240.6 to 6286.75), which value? 6339.81 AA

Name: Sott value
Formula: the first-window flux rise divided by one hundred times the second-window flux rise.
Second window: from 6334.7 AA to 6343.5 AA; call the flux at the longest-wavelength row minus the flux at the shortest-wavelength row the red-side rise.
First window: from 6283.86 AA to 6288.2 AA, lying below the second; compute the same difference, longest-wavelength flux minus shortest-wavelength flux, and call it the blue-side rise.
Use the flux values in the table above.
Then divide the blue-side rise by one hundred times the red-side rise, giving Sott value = -0.10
